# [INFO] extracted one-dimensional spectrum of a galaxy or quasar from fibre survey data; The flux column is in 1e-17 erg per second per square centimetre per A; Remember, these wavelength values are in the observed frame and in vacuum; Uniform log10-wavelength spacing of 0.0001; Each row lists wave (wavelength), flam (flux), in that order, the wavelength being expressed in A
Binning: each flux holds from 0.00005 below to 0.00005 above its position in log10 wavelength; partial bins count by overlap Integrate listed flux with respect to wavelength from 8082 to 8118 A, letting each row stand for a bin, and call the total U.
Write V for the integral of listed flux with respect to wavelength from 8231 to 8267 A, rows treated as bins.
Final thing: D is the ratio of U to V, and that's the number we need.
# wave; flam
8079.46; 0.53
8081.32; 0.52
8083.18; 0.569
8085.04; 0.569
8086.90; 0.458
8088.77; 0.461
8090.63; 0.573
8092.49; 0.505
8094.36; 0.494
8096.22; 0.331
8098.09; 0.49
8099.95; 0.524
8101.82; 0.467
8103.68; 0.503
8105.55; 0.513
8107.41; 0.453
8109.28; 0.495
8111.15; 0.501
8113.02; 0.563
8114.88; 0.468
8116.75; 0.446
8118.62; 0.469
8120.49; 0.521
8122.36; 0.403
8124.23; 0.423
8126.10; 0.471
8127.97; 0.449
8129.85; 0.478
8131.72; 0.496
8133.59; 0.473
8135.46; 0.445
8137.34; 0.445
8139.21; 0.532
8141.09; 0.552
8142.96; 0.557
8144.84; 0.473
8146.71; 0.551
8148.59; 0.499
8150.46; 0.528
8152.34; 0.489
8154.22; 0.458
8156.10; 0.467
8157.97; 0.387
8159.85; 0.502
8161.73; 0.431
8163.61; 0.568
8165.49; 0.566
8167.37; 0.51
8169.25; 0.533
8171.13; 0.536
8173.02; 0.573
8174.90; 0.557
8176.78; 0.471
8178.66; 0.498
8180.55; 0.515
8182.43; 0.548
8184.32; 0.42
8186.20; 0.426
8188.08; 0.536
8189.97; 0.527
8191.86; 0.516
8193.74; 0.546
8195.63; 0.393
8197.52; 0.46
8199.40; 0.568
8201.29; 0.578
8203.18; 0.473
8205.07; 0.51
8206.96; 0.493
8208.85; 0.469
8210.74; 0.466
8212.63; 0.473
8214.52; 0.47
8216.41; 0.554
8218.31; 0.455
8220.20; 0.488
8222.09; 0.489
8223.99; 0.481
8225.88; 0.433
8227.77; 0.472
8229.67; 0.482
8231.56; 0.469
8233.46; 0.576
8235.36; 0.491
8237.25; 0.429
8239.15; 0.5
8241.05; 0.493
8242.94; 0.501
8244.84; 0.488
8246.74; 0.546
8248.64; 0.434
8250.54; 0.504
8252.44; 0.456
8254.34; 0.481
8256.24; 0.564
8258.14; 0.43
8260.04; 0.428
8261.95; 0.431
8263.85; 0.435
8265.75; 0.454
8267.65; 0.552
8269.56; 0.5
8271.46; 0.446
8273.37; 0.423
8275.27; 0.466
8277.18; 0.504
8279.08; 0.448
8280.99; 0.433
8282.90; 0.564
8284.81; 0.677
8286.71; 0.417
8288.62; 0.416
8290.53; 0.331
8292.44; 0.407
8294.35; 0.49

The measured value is 1.03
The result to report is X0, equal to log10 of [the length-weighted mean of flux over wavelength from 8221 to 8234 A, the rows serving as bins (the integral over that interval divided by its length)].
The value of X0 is -0.316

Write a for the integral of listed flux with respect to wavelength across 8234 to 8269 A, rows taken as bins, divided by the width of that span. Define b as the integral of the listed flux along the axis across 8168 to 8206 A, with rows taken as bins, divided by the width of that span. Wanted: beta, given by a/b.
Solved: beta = 0.94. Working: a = 0.480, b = 0.509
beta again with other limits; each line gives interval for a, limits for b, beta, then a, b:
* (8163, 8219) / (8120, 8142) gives 1.07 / 0.507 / 0.473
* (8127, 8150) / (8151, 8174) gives 0.99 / 0.496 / 0.502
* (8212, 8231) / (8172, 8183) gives 0.91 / 0.480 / 0.526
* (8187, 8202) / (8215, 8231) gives 1.07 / 0.514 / 0.481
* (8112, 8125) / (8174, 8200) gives 0.95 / 0.471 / 0.498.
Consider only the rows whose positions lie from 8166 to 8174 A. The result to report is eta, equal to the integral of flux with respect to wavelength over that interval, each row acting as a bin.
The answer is 4.3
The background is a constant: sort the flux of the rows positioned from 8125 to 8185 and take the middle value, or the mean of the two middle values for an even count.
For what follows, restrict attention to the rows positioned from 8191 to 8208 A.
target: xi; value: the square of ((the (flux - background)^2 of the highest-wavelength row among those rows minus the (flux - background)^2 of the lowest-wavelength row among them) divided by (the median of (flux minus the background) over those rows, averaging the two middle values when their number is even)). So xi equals 0.001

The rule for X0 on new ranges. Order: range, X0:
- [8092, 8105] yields -0.325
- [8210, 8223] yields -0.314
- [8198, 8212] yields -0.296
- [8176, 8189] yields -0.312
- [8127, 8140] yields -0.325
